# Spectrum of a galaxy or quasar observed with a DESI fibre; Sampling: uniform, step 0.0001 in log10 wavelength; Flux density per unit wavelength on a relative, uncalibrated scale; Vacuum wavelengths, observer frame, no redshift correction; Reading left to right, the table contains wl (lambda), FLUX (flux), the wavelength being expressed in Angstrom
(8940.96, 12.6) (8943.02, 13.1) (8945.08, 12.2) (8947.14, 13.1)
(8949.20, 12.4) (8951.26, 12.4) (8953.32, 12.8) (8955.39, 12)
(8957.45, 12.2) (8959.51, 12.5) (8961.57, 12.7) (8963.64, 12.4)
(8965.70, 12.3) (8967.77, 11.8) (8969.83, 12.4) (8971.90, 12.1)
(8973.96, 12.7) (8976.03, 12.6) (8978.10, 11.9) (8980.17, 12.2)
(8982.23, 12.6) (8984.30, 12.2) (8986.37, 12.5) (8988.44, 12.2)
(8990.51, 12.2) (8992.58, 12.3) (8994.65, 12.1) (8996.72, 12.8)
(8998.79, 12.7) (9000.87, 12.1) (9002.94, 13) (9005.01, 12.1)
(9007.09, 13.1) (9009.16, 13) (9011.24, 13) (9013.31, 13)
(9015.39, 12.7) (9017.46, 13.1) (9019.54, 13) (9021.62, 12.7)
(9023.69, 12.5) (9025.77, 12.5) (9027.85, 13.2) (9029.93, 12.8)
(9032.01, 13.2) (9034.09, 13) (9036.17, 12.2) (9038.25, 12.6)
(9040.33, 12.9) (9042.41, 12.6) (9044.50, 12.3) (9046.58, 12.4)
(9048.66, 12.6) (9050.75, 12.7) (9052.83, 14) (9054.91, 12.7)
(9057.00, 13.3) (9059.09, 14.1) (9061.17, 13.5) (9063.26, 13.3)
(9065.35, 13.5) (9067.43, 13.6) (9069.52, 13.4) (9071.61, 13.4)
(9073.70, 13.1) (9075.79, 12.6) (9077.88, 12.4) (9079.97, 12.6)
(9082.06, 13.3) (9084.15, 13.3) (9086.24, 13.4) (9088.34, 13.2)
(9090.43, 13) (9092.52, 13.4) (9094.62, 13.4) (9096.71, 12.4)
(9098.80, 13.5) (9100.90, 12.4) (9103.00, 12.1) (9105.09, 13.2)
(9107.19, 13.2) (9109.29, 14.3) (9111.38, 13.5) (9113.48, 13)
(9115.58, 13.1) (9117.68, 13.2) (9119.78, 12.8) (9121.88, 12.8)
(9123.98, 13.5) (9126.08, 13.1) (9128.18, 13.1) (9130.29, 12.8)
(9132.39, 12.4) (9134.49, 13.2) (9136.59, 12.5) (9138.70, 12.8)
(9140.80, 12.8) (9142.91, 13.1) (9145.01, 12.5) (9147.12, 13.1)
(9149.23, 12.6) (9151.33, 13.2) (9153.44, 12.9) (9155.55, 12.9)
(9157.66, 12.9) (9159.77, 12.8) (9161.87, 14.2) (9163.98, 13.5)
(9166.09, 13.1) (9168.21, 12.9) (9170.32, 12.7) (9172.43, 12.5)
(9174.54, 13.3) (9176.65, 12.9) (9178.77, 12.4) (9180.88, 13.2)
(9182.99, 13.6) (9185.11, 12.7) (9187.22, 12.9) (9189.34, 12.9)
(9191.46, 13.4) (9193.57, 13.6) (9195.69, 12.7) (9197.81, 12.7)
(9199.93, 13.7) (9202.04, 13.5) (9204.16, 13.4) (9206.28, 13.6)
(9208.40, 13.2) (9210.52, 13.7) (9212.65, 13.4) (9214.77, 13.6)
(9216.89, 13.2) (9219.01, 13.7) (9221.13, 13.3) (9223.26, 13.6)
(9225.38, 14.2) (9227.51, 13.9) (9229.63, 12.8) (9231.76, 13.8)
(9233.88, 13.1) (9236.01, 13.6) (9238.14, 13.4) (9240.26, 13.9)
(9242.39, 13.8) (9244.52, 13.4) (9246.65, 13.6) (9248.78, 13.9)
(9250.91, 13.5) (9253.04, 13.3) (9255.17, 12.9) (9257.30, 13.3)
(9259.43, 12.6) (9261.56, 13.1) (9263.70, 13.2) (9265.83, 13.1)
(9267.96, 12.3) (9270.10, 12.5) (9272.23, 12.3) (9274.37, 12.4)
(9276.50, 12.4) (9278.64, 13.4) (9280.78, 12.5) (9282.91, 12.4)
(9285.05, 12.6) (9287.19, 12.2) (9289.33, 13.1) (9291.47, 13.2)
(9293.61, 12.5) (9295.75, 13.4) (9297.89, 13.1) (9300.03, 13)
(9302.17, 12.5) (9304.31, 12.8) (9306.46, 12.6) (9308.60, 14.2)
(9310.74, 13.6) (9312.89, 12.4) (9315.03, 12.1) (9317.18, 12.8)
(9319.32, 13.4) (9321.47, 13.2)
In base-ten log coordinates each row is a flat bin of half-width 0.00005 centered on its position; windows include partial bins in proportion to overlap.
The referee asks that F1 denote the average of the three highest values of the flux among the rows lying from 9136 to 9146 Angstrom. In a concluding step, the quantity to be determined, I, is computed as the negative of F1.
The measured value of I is -12.9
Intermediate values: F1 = 12.9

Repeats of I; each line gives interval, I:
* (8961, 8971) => -12.5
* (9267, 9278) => -12.4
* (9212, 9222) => -13.6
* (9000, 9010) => -13.0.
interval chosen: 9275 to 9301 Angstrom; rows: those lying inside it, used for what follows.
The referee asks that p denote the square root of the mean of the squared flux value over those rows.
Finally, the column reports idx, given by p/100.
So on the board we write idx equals 0.128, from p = 12.8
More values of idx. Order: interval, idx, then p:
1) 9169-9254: 0.133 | 13.3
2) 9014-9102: 0.130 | 13.0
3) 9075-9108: 0.130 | 13.0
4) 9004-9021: 0.129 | 12.9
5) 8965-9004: 0.124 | 12.4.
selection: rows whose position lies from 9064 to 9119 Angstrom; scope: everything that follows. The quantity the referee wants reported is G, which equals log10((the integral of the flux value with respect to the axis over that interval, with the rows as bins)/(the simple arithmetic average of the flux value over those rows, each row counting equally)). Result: 1.7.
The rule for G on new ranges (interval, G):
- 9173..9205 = 1.5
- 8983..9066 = 1.9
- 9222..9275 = 1.7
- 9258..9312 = 1.7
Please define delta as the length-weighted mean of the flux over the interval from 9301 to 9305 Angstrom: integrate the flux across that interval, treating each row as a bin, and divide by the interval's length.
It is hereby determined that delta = 12.7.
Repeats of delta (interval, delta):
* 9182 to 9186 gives 13.1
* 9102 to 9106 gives 12.7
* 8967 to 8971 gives 12.1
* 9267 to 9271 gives 12.4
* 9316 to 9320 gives 13.0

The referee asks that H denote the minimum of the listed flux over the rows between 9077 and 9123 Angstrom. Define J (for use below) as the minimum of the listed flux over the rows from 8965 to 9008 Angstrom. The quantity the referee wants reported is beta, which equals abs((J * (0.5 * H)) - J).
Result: 59.6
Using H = 12.1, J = 11.8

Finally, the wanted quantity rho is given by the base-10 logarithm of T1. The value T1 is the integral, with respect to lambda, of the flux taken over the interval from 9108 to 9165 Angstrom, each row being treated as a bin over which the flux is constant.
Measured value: 2.9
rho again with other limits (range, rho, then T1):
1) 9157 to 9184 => 2.5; 353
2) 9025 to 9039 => 2.3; 179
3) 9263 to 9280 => 2.3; 216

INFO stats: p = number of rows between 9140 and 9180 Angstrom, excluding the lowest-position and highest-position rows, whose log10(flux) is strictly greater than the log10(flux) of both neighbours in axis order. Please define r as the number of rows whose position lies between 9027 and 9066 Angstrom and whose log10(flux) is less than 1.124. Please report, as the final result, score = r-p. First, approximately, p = 5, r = 15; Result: 10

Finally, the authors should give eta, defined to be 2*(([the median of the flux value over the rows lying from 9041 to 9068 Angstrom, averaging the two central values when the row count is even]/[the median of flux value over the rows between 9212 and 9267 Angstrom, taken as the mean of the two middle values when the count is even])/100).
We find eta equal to 0.0199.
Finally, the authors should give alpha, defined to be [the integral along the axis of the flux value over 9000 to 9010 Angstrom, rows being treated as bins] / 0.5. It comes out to 253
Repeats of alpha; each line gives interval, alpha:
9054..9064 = 268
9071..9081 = 256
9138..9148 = 257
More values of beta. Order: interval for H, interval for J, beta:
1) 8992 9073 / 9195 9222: 64.1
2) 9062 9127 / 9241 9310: 61.6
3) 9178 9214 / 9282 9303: 63.4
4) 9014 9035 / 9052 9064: 66.7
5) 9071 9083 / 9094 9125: 62.9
